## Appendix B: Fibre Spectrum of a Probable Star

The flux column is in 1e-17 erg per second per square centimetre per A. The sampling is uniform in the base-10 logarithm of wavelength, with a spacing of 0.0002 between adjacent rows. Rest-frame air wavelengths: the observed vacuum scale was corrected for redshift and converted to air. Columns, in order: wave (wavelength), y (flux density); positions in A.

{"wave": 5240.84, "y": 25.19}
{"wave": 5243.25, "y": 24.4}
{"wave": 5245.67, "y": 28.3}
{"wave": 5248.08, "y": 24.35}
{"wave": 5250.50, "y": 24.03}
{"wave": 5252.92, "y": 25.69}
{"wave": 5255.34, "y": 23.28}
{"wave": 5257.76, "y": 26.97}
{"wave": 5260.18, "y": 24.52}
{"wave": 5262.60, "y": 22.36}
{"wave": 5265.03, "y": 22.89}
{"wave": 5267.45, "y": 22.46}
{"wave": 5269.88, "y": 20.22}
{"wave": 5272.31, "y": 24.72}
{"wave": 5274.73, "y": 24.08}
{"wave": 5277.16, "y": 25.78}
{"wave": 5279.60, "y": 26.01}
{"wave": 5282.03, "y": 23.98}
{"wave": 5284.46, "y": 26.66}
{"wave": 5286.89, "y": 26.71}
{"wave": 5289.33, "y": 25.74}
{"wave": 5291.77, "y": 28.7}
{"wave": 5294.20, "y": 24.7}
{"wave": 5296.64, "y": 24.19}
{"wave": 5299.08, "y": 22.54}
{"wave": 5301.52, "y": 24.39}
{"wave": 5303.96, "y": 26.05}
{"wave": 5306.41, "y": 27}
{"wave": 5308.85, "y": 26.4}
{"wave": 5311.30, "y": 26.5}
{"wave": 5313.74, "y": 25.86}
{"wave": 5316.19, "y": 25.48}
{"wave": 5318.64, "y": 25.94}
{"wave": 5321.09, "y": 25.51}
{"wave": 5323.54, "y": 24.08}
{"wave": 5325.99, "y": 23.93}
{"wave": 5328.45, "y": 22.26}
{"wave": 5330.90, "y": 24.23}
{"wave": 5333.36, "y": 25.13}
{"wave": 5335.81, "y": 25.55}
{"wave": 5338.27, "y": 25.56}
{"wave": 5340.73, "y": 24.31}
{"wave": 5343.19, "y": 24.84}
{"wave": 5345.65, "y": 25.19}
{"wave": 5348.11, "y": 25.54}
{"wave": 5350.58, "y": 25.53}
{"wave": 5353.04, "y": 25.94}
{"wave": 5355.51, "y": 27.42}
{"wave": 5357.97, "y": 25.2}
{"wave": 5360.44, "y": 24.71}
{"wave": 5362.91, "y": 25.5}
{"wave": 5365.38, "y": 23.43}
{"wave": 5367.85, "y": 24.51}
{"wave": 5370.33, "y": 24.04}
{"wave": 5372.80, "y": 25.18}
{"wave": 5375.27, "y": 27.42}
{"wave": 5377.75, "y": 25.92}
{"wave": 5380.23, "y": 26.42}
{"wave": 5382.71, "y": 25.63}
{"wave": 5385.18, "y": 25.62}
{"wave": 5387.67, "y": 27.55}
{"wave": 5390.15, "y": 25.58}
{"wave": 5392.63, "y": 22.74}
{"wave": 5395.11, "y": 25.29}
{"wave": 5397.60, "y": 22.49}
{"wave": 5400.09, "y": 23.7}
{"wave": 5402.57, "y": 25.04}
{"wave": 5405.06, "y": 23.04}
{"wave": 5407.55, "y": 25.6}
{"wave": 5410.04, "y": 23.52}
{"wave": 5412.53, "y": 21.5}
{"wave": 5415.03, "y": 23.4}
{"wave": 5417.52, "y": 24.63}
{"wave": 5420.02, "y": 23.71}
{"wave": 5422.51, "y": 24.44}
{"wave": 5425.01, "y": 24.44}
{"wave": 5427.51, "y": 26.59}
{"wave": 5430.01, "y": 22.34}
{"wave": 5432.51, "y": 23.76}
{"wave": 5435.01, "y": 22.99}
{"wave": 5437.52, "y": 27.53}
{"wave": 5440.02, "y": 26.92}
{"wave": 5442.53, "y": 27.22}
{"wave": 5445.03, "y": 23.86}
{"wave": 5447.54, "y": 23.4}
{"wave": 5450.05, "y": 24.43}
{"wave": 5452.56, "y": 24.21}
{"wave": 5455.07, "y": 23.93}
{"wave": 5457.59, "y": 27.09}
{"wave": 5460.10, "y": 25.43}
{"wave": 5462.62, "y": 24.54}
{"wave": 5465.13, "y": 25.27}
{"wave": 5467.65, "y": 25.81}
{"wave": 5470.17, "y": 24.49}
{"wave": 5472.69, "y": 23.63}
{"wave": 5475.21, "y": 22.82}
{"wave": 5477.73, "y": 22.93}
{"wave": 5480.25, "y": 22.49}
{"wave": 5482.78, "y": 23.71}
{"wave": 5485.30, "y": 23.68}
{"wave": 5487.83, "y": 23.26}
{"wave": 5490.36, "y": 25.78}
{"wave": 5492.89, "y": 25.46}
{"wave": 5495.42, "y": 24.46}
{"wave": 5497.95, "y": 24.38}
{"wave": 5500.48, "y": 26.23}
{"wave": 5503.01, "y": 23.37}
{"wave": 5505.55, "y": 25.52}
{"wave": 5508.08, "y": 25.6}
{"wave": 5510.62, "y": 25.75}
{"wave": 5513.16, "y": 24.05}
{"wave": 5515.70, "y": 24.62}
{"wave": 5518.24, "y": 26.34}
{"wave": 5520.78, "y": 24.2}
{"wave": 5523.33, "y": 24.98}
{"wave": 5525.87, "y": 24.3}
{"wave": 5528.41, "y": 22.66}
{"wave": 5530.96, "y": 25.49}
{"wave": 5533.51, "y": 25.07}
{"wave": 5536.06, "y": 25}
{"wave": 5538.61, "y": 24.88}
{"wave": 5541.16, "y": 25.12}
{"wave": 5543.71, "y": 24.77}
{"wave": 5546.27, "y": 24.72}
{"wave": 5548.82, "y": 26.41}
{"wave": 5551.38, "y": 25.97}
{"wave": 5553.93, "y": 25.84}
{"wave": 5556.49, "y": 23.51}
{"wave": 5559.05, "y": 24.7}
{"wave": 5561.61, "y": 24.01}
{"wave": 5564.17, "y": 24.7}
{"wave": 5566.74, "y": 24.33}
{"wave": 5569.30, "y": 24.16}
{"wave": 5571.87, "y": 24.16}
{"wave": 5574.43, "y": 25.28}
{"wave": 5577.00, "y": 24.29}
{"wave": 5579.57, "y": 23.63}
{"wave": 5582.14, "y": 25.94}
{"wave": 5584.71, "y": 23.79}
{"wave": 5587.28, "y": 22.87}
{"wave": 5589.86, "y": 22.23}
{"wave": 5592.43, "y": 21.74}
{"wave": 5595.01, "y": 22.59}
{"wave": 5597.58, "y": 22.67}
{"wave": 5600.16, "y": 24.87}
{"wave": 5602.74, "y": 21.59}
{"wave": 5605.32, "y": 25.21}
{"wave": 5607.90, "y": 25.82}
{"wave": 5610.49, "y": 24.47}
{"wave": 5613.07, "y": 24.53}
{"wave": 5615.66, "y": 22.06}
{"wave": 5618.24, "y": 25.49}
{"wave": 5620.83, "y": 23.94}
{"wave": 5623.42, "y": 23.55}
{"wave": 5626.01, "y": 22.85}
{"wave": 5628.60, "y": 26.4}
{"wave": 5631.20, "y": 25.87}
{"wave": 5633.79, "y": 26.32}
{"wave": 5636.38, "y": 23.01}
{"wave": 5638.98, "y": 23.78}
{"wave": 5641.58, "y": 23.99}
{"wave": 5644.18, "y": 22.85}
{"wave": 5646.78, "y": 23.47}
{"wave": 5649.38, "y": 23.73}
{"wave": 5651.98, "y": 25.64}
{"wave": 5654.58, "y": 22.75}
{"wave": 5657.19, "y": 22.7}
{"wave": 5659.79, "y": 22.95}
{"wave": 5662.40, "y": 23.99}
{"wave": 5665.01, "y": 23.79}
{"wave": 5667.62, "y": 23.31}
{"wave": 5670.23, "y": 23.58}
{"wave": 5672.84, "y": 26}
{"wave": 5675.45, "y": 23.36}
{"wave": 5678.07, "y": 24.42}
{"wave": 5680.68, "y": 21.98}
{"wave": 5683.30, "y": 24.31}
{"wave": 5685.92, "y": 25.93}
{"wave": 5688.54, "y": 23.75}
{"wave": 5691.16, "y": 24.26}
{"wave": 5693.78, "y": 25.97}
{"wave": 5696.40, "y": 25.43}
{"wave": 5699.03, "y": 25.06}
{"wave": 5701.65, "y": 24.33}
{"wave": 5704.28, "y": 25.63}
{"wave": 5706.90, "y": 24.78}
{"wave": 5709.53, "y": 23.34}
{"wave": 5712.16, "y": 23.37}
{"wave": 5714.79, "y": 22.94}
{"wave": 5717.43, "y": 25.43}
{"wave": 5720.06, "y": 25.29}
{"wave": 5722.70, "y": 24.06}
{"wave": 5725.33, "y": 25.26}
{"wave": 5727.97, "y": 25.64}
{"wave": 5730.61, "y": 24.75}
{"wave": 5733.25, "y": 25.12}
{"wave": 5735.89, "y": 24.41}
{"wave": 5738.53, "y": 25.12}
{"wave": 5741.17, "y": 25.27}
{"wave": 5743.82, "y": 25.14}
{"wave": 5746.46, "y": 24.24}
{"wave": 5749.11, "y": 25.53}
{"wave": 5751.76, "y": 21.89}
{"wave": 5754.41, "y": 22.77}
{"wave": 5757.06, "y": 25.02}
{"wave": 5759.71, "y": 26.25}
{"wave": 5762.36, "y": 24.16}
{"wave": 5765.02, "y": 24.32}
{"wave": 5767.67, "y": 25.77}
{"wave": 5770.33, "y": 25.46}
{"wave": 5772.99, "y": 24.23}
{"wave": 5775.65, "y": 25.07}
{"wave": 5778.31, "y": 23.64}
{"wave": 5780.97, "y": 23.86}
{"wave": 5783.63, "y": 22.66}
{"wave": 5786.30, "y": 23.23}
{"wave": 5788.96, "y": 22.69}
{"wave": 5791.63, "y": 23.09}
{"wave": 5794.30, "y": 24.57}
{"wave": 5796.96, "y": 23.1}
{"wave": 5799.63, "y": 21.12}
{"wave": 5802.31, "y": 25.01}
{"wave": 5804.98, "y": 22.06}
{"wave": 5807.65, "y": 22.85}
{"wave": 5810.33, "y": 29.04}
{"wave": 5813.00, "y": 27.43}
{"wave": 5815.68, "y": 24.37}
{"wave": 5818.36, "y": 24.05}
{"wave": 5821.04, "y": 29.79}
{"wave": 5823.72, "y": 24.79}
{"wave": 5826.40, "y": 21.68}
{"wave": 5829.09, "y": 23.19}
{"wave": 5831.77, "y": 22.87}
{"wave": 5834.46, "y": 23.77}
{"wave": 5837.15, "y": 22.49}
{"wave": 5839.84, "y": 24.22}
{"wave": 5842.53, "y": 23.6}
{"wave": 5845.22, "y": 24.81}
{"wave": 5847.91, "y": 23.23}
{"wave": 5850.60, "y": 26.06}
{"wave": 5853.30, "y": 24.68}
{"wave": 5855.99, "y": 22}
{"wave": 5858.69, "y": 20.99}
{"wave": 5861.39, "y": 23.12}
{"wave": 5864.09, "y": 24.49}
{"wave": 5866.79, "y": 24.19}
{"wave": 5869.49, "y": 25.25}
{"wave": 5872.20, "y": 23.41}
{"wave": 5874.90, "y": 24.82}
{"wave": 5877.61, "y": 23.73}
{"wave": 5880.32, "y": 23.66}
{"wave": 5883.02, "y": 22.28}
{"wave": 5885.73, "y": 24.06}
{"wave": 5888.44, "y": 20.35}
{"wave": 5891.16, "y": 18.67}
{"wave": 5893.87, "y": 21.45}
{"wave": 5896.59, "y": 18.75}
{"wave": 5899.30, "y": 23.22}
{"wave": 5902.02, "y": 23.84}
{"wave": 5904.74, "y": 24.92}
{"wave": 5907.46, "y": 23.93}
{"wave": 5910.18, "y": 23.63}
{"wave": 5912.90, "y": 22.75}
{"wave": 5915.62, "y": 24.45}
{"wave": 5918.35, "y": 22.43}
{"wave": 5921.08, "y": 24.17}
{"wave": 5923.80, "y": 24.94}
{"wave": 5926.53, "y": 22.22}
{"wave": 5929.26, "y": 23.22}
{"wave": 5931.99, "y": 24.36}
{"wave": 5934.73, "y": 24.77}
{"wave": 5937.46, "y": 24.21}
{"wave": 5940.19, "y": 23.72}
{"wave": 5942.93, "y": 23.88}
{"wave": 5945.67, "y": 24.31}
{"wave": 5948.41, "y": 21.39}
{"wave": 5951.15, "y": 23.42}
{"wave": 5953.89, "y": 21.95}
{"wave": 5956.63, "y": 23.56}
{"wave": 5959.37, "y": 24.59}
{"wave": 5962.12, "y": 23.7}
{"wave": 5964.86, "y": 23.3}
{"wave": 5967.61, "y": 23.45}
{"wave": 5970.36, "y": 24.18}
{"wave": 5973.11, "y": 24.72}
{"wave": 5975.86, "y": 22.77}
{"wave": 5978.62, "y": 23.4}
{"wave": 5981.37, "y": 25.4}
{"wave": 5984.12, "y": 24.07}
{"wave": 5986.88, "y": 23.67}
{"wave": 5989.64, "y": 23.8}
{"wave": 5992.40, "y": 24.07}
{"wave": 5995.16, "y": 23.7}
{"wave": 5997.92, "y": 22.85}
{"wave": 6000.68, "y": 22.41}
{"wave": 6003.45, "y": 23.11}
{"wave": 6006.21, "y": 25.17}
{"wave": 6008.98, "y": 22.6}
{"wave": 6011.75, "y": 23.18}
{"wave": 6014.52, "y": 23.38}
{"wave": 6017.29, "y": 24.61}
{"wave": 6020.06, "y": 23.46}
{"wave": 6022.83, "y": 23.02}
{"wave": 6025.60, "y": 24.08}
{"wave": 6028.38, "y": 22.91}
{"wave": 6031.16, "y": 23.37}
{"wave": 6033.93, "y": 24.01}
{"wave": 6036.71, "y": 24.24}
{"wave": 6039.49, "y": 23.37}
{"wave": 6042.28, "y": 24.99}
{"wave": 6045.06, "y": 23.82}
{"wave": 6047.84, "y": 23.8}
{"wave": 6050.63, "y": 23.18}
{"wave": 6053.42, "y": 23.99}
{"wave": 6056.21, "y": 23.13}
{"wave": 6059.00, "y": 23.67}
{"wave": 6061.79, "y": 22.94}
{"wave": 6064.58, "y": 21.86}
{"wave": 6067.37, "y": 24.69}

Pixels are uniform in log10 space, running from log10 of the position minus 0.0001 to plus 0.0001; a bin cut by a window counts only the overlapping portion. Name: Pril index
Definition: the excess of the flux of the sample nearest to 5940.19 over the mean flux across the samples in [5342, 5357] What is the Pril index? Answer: -2.0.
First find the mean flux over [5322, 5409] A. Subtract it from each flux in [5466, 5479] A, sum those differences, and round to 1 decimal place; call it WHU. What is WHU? -5.2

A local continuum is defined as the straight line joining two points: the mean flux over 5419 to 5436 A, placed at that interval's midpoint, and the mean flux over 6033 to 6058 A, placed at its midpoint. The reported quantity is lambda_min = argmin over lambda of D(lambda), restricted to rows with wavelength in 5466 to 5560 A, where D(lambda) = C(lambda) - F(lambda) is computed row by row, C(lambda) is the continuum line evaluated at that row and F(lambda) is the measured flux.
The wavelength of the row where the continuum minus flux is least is 5548.82 A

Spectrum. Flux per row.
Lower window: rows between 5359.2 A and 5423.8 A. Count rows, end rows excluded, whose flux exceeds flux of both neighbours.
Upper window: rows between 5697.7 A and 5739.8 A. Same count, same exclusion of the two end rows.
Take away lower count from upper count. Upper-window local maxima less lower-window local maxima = -4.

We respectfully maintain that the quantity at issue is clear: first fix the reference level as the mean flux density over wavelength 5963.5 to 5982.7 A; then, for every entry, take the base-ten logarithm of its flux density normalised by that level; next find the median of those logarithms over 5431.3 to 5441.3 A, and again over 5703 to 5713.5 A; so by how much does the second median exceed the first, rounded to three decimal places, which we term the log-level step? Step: -0.022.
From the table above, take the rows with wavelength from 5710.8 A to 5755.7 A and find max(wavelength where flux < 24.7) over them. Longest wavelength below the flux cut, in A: 5754.41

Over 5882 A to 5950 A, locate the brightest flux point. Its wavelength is 5923.80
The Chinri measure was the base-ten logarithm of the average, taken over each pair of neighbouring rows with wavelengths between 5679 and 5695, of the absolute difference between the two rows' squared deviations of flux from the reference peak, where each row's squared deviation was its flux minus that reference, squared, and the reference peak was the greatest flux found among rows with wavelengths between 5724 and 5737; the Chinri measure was 0.6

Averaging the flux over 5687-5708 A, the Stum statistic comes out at 24.9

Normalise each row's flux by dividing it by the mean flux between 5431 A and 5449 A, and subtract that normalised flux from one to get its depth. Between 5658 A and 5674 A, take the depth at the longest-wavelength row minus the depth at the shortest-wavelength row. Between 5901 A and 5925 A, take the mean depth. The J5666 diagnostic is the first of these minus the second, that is -0.17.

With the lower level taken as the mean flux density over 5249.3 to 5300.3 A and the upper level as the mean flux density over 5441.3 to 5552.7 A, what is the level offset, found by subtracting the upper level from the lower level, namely -0.1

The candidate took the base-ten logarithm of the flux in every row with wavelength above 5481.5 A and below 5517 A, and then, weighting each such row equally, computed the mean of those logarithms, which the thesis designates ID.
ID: 1.39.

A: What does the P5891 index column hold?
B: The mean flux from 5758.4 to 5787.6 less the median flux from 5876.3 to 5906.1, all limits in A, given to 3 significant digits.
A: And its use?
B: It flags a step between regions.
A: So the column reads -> 1.20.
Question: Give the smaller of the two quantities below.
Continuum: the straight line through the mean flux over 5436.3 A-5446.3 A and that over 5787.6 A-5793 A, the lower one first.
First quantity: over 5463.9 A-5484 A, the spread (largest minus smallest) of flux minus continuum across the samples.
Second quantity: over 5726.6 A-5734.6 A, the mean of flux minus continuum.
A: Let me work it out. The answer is 1.7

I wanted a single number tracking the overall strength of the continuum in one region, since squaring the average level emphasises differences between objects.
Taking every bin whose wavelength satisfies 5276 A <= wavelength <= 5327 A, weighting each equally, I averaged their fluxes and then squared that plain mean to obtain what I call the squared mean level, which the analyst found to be 652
